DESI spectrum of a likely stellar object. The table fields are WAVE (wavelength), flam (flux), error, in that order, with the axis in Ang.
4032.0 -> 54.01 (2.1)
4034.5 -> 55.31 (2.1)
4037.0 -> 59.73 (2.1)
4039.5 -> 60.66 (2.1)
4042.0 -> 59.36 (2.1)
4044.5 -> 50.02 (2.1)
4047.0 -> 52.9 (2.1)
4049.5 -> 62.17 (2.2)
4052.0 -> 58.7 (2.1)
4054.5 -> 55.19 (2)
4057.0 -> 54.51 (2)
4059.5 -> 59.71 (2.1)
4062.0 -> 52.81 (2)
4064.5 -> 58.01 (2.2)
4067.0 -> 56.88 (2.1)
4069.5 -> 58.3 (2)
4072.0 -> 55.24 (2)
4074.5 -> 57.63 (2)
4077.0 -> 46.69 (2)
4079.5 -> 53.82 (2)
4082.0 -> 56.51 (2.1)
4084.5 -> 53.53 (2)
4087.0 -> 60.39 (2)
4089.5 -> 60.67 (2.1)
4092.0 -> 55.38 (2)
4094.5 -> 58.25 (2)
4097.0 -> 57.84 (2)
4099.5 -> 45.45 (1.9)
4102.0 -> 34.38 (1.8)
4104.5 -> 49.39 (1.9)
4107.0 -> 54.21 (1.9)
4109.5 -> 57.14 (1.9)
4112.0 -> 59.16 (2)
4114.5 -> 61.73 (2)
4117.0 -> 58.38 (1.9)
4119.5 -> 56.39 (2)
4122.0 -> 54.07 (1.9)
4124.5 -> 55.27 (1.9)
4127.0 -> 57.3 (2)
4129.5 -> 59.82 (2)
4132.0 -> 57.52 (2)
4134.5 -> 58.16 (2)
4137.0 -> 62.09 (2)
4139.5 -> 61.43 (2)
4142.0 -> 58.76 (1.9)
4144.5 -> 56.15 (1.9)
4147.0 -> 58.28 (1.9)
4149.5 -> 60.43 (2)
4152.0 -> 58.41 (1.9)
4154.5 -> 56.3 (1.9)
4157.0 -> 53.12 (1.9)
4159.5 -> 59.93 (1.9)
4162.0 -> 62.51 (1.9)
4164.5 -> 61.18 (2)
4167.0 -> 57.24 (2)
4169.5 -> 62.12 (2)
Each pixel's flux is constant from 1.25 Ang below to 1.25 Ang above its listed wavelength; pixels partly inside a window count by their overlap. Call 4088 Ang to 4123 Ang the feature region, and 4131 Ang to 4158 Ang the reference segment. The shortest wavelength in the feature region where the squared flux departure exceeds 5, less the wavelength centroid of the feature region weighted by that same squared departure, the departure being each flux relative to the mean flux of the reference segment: -12.8 Ang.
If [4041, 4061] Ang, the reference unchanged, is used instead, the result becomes -3.2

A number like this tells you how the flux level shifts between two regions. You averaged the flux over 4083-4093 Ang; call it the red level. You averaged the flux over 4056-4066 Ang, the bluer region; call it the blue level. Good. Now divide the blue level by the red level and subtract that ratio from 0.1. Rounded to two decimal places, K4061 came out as -0.88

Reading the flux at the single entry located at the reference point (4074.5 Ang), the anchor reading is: 57.63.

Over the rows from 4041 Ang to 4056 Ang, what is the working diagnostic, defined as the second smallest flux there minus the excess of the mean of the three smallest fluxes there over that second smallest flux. 53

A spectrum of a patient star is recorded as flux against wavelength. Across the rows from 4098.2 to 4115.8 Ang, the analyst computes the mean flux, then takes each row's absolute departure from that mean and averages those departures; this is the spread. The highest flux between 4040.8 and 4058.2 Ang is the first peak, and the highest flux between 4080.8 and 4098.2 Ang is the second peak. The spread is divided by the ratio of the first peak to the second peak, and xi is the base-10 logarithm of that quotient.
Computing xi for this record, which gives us 0.86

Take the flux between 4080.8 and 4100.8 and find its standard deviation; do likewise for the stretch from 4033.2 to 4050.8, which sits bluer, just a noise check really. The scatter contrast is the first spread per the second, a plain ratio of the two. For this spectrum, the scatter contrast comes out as 1.1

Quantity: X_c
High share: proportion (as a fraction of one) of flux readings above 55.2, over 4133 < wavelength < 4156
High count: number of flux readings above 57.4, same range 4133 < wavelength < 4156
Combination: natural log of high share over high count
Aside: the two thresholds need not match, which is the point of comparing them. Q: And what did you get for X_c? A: -1.95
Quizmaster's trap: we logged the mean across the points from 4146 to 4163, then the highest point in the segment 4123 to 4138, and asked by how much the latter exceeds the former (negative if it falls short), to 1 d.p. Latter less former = 3.7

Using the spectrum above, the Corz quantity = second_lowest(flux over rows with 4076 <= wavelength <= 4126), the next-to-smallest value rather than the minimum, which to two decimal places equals 45.45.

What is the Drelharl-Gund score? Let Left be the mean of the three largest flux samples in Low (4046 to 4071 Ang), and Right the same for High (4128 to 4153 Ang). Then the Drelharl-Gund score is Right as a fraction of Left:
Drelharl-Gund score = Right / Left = 1.02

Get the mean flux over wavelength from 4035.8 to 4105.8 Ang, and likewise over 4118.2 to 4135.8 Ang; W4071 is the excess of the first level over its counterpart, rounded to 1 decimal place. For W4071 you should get -1.8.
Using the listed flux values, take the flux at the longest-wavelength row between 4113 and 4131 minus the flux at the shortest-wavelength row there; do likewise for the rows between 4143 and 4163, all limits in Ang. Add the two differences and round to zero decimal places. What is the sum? 4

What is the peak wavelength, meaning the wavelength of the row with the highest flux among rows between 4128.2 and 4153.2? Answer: 4137.0 Ang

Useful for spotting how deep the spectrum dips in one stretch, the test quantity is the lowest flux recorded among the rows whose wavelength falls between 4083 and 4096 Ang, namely 53.53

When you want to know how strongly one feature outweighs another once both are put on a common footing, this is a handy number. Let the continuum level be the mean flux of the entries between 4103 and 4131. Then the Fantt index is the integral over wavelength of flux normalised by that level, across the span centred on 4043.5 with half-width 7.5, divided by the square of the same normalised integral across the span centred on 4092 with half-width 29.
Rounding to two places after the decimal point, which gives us 0.00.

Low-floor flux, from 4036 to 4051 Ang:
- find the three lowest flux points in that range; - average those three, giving 54.1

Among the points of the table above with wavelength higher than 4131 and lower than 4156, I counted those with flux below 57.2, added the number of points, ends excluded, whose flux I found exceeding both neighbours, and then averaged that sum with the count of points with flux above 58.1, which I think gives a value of 5.50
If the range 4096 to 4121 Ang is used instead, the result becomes 5.00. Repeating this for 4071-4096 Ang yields 6.00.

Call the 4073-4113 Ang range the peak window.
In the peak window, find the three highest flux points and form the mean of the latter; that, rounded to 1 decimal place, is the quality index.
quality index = 60.1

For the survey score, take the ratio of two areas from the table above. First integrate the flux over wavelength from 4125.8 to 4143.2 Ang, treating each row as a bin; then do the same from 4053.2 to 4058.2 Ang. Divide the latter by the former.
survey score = 0.3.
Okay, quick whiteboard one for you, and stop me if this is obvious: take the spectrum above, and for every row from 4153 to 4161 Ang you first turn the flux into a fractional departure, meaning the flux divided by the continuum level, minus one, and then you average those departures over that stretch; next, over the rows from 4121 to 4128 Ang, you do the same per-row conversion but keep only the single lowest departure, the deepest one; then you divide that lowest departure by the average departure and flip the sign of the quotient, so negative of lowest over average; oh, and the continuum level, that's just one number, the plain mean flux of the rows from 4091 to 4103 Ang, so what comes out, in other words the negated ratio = -0.6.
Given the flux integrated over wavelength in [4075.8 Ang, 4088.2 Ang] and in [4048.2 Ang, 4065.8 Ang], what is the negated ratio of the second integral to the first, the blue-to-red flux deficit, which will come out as -1.5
